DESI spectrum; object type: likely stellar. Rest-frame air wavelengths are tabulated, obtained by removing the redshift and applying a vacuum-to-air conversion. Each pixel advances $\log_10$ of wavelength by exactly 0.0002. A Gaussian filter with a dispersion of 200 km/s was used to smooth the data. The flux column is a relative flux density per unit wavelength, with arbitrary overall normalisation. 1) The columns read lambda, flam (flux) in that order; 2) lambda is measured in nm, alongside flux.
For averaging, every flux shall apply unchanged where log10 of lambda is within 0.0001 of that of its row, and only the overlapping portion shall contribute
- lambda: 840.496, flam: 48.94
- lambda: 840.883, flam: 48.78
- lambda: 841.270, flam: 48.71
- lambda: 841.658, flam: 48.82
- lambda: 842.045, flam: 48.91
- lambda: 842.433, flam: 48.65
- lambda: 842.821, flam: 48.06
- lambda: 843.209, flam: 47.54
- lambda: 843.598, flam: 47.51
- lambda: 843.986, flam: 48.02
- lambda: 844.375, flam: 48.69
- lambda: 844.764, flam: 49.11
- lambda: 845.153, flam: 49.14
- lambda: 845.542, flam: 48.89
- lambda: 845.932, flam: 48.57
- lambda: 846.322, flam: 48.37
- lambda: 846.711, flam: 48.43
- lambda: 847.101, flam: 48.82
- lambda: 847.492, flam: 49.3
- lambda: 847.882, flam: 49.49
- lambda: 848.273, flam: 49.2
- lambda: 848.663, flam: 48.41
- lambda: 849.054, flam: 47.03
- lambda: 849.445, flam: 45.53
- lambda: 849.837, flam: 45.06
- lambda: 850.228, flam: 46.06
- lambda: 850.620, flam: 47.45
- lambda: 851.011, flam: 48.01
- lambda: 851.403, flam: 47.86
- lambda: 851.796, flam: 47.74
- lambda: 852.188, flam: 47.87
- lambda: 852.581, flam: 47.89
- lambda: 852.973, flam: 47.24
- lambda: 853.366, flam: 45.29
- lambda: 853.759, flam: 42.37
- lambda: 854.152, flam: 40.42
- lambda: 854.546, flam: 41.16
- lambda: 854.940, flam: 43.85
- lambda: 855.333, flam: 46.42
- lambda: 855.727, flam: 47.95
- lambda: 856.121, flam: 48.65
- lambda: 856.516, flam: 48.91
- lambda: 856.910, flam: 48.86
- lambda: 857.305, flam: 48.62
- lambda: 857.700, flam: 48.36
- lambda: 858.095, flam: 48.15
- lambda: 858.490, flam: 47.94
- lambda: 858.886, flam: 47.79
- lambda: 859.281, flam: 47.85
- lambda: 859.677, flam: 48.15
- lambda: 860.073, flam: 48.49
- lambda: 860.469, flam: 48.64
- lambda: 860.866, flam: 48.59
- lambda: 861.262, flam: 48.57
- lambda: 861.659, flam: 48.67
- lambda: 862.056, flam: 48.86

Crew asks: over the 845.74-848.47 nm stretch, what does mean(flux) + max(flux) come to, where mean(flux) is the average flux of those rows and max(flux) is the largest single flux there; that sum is 98.4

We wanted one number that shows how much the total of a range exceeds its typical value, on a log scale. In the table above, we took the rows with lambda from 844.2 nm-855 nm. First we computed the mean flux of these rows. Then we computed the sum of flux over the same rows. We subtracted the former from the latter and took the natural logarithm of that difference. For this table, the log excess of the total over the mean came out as 7.1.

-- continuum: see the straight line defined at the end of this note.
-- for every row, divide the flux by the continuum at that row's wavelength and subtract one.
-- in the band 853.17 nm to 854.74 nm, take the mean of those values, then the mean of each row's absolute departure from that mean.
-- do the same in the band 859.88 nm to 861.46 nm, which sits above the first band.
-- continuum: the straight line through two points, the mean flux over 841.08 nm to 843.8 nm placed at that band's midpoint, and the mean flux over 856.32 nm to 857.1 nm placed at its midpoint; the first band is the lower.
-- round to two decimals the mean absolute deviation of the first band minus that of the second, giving 0.03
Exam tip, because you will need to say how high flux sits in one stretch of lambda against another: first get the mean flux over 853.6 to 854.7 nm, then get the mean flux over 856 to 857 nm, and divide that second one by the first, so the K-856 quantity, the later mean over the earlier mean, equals 1.18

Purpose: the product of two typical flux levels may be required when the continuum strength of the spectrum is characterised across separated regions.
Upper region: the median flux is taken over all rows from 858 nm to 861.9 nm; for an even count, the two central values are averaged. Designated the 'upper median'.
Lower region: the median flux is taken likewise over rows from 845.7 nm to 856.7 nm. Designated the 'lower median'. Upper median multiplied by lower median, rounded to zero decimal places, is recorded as 2313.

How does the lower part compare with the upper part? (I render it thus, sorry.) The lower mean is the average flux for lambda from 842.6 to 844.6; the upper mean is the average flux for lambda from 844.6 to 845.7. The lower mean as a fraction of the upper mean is 0.98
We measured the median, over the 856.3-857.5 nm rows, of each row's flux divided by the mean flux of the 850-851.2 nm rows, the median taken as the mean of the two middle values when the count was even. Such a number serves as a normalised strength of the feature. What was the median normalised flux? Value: 1.04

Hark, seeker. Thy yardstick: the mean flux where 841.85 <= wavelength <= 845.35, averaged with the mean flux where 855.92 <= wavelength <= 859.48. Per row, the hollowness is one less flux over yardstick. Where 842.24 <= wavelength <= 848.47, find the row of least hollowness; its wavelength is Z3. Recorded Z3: 847.882 nm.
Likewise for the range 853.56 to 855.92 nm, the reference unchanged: 855.727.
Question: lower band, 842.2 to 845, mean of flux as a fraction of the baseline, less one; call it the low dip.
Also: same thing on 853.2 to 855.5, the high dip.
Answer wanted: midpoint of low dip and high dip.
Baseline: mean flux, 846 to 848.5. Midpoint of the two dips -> -0.07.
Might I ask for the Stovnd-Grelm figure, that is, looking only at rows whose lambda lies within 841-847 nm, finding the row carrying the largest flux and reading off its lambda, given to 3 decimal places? 845.153 nm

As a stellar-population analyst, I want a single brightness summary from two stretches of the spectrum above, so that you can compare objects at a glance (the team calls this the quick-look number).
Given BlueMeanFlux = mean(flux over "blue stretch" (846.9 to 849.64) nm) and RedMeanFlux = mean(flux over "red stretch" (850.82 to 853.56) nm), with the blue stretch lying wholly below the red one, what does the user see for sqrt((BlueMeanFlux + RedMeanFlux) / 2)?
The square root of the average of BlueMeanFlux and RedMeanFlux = 6.92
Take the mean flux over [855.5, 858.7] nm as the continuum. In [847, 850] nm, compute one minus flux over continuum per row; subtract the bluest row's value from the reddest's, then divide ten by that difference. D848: 129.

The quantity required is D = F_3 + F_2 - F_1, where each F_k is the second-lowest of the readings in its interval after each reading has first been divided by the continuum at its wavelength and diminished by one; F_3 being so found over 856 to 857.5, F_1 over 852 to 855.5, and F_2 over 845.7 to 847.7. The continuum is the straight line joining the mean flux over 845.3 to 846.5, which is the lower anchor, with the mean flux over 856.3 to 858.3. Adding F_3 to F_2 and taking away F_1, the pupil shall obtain 0.151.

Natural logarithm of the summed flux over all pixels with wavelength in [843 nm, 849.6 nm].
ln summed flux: 6.7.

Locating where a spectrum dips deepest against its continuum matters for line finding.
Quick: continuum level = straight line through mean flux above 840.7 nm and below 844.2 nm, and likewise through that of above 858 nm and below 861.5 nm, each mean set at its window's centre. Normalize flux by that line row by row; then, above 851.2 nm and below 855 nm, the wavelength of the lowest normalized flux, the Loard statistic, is 854.152 nm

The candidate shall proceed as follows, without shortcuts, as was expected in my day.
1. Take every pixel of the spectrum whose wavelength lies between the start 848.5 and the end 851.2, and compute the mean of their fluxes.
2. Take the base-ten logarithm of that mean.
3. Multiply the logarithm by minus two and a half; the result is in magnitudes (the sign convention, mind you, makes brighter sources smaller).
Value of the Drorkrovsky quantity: -4.18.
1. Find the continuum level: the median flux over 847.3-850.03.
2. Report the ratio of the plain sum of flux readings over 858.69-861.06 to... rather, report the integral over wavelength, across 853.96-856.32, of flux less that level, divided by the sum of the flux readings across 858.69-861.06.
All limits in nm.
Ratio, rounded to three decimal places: -0.030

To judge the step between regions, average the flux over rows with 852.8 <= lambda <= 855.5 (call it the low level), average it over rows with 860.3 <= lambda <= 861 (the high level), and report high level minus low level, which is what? 4.8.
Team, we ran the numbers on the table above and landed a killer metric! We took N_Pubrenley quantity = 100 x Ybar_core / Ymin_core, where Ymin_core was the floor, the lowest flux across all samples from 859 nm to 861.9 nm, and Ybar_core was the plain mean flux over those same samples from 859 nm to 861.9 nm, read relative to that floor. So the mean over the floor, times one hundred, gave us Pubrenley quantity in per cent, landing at 101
